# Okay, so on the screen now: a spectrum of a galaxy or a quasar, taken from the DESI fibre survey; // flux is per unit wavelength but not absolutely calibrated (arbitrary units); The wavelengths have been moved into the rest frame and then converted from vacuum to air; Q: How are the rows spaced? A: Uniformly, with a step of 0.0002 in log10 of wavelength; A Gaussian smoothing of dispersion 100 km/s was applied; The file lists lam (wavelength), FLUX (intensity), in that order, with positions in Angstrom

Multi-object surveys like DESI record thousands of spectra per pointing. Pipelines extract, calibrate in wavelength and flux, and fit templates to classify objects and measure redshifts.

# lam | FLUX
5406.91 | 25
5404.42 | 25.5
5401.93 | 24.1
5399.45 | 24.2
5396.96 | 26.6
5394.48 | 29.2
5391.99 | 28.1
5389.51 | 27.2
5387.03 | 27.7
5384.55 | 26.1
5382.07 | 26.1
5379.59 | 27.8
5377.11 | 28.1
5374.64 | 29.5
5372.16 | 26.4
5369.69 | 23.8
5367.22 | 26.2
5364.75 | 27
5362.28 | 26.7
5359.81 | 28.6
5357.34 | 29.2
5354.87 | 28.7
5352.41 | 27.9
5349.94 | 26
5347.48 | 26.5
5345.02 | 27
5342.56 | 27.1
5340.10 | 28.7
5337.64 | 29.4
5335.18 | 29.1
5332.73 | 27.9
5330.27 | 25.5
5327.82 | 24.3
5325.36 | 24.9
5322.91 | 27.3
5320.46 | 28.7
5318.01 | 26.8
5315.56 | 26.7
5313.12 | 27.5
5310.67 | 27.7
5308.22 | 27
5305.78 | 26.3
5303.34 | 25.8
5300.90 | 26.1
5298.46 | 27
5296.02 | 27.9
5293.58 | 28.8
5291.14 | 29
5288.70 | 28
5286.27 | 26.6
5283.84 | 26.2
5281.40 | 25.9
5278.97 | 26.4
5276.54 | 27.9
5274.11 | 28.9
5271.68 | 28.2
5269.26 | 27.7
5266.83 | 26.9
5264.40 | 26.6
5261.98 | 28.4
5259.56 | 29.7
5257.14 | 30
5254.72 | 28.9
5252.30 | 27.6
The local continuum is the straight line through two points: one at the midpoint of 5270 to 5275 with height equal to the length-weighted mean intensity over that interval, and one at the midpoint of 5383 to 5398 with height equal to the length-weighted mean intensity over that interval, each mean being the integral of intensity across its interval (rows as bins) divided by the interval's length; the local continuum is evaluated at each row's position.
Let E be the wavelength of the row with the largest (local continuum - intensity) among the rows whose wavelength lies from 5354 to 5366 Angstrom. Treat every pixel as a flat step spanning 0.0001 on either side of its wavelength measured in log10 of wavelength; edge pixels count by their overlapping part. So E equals 5362.28 Angstrom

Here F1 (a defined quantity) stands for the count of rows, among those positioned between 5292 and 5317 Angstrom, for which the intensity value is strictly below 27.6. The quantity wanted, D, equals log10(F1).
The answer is 0.85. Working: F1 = 7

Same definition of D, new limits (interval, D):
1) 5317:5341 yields 0.70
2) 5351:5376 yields 0.70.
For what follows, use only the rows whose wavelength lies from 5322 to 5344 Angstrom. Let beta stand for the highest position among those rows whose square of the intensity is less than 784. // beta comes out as 5342.56 Angstrom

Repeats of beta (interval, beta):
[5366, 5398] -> 5396.96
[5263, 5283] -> 5281.40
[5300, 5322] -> 5318.01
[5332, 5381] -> 5379.59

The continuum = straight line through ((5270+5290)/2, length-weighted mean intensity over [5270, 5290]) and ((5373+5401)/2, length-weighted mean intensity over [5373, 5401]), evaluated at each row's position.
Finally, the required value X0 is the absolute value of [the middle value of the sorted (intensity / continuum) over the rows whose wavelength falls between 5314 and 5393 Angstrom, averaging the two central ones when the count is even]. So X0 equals 1.00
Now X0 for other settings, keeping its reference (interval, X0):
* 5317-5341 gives 1.01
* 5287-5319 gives 0.99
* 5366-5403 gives 0.98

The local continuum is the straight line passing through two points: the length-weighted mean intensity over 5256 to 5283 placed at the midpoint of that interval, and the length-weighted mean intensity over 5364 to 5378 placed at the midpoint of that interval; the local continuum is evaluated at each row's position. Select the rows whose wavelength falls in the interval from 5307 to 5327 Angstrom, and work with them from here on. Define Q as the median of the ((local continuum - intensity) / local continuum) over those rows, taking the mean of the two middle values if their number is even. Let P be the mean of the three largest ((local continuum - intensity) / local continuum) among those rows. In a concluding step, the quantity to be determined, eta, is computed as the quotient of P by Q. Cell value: 5.4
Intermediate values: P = 0.04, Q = 0.008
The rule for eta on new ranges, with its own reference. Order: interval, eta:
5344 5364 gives -1.4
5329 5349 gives -2.2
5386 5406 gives -6.0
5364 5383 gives 10.4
